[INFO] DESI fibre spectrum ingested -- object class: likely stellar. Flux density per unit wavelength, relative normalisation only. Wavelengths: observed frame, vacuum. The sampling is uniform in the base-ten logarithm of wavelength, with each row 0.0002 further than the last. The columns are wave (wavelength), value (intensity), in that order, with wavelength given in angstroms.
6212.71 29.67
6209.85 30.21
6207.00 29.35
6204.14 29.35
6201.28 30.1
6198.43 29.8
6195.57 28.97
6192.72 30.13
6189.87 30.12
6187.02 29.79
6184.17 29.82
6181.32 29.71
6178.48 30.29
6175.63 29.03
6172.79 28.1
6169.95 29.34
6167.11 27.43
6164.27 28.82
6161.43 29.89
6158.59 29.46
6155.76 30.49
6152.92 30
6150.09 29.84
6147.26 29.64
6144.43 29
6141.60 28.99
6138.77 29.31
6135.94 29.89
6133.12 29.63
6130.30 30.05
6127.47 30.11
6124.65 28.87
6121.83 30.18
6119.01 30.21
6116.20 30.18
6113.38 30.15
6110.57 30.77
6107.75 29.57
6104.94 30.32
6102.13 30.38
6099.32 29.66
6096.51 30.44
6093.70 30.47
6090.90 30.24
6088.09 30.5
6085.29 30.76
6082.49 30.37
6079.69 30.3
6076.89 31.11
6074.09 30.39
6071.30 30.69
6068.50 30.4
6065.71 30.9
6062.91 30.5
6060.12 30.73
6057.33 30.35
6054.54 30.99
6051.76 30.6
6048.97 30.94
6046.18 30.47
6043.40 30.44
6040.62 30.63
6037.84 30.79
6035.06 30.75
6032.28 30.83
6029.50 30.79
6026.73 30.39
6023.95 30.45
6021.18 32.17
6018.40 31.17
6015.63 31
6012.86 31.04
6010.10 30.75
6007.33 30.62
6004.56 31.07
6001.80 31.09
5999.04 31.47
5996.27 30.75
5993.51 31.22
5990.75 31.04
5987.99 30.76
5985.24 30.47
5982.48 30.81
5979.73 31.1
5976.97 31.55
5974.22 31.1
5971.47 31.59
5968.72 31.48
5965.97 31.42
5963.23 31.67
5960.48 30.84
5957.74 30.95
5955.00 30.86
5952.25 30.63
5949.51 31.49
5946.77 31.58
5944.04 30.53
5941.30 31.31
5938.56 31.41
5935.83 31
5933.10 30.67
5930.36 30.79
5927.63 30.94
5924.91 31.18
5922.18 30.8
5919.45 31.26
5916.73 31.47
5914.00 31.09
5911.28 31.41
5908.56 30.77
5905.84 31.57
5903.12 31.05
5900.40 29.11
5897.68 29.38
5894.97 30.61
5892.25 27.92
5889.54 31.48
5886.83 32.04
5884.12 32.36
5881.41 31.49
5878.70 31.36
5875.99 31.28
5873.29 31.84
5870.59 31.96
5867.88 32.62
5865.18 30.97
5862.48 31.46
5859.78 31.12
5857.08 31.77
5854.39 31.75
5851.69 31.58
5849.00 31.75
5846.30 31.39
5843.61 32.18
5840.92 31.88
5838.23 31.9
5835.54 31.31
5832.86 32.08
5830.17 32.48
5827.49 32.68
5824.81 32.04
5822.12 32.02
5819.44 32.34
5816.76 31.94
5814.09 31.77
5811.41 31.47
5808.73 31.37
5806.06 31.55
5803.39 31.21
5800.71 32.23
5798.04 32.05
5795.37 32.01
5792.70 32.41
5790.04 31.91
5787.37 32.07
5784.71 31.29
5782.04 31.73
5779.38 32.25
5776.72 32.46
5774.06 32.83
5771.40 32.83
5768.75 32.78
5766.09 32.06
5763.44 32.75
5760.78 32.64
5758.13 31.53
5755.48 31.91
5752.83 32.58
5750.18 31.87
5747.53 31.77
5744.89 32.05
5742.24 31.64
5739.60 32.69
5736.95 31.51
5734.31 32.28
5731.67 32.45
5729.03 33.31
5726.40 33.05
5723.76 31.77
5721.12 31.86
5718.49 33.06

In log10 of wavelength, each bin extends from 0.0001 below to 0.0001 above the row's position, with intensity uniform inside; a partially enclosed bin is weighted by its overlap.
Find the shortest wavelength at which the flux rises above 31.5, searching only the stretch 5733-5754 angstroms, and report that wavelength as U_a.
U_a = 5734.31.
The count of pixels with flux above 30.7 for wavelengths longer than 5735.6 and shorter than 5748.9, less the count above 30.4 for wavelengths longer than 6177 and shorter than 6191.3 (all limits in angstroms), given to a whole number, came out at 5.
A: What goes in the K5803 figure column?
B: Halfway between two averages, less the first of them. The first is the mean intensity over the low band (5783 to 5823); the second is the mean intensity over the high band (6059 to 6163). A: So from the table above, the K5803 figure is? -0.86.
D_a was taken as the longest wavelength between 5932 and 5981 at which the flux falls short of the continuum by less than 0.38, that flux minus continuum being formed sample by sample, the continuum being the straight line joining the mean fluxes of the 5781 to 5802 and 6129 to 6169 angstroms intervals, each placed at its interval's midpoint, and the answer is 5960.48 angstroms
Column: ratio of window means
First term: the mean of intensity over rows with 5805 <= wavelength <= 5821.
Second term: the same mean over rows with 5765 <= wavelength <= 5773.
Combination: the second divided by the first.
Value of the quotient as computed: 1.03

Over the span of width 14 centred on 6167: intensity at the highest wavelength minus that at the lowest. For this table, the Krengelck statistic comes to -1.8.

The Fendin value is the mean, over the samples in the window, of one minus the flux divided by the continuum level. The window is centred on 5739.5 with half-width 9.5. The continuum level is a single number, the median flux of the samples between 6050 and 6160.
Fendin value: -0.06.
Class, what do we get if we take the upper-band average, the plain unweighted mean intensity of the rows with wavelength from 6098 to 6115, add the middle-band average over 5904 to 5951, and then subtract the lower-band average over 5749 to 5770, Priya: 29.0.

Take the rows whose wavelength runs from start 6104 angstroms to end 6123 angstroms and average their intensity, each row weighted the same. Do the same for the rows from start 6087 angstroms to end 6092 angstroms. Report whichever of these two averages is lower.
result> 30.2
